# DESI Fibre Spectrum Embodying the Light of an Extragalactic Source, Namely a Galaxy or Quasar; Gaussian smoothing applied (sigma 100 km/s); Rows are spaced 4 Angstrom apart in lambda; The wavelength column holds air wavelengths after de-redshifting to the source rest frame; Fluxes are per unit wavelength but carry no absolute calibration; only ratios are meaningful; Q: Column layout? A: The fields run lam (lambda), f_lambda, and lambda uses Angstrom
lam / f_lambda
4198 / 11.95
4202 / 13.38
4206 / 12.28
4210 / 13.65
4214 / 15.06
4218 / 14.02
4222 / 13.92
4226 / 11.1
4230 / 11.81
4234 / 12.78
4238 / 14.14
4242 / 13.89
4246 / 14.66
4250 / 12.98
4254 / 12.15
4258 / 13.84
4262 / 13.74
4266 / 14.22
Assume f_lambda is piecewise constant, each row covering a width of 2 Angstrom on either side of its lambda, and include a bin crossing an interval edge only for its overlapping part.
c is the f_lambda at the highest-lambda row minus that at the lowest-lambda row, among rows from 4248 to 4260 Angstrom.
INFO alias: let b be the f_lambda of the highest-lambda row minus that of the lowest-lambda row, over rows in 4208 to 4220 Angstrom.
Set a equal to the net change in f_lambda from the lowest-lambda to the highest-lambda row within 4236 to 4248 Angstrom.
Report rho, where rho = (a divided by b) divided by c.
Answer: 1.6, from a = 0.5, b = 0.4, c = 0.9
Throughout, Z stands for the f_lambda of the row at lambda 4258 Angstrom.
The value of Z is 13.84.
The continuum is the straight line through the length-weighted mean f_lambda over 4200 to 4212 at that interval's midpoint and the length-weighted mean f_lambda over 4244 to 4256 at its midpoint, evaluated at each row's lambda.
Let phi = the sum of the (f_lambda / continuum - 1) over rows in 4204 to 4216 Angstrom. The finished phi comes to 0.12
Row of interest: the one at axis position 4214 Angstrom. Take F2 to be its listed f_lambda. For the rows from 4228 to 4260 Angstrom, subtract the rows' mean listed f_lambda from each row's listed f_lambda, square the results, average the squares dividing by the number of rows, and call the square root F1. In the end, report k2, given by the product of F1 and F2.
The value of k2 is 14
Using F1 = 0.94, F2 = 15.06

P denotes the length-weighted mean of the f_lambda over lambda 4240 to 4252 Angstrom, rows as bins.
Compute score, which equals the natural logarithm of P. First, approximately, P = 13.8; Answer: 2.63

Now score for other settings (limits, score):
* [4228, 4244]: 2.58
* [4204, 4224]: 2.62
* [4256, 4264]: 2.62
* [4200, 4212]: 2.57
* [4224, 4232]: 2.44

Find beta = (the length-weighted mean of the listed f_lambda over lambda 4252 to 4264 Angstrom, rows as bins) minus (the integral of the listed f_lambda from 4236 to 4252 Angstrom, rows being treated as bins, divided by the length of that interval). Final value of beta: -0.7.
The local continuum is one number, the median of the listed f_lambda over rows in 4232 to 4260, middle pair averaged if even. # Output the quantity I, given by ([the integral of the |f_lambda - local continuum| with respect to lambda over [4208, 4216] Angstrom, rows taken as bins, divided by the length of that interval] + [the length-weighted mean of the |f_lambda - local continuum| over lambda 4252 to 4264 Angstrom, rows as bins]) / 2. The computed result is 0.65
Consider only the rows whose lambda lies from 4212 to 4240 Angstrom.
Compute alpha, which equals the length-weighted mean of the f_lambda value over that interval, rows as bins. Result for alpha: 13.3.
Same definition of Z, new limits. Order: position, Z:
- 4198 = 11.95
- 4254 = 12.15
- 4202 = 13.38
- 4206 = 12.28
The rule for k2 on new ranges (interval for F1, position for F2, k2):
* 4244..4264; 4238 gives 12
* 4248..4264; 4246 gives 10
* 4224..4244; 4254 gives 14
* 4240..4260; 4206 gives 11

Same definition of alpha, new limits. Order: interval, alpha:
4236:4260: 13.6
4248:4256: 12.6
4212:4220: 14.5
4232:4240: 13.5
